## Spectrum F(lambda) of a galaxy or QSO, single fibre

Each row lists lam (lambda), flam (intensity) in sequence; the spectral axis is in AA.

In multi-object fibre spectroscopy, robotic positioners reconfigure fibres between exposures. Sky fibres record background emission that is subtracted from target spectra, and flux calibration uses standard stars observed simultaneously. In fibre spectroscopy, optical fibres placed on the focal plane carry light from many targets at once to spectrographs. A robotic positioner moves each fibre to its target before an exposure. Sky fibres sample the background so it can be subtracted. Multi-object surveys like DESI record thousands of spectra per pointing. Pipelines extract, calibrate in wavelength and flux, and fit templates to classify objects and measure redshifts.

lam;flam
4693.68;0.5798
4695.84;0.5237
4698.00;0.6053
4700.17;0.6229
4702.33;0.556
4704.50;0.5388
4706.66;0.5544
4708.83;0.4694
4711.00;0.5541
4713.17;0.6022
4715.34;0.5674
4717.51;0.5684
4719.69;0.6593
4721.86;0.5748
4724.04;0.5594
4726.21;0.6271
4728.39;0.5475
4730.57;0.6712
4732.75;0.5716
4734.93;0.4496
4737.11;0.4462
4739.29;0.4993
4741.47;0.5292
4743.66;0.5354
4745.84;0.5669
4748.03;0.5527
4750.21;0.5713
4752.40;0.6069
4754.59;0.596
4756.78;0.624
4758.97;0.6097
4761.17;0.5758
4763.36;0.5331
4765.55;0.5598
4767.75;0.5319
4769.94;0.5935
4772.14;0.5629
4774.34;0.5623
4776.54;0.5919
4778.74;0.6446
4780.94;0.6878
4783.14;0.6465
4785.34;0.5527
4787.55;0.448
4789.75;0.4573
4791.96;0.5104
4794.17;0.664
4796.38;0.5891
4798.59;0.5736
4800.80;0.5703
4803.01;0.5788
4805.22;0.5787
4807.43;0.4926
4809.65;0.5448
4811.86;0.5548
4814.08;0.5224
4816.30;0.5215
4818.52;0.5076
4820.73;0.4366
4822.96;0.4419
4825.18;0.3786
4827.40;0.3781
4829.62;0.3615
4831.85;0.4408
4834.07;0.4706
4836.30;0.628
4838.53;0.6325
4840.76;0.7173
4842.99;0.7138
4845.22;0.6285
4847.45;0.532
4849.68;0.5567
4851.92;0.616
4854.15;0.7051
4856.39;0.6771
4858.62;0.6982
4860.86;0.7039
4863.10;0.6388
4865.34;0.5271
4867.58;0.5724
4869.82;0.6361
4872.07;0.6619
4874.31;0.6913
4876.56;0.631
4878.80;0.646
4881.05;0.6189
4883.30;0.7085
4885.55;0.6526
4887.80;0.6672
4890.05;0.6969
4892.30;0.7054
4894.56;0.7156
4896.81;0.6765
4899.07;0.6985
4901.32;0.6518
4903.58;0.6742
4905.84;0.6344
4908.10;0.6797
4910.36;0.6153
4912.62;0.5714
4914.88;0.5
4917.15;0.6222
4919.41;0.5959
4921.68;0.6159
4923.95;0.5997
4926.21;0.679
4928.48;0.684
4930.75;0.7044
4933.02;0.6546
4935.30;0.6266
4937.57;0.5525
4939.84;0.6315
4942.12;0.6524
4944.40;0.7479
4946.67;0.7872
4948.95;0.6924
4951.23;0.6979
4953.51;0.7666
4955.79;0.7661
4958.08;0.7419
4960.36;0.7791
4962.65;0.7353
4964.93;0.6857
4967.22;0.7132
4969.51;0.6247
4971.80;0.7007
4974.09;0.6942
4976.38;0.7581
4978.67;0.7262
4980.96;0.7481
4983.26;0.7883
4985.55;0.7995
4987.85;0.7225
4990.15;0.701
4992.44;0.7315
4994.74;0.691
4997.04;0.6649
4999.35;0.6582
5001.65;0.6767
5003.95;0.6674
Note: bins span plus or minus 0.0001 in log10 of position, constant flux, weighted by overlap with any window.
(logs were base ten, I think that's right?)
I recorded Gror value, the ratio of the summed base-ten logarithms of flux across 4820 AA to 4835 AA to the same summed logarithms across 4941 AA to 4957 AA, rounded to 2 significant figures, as 2.8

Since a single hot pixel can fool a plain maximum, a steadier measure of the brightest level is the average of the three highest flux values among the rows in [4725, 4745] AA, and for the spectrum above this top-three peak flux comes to 0.62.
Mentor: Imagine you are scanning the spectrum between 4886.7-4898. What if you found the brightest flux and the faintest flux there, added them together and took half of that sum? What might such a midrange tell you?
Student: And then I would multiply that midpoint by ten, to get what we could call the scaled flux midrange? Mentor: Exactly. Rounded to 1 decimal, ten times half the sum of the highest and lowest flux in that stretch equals 6.9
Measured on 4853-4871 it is 6.2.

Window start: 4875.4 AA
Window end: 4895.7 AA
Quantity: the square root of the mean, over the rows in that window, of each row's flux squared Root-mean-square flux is 0.67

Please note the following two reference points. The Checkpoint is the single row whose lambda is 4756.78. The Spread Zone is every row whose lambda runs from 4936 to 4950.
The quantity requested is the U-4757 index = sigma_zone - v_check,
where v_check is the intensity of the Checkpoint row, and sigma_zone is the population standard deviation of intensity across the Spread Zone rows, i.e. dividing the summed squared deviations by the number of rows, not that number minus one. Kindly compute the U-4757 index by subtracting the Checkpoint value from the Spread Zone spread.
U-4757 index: -0.55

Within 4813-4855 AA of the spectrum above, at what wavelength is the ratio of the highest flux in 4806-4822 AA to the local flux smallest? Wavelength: 4840.76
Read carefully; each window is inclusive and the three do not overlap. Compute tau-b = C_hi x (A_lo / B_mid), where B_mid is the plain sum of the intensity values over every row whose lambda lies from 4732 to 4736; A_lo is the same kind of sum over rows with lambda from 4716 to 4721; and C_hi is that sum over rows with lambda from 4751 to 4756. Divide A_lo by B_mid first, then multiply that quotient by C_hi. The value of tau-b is 1.45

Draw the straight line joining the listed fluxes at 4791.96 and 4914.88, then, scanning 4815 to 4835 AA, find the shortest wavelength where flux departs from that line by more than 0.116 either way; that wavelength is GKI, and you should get 4825.18 AA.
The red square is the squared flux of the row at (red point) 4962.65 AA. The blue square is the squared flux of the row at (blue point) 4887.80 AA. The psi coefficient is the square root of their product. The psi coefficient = 0.49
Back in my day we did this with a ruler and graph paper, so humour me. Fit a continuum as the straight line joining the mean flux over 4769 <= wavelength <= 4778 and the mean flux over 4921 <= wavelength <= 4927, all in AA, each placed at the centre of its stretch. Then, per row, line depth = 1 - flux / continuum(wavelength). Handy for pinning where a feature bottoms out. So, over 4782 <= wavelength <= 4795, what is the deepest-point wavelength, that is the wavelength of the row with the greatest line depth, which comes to 4787.55 AA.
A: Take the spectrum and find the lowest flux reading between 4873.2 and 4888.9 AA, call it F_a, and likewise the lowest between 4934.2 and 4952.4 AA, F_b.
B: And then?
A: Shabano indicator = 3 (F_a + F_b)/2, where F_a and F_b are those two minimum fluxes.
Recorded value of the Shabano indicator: 1.76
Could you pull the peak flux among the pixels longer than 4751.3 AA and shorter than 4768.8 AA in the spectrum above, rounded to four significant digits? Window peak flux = 0.6240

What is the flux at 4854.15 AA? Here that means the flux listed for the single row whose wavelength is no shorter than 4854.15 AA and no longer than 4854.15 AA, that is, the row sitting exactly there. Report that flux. 0.7051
